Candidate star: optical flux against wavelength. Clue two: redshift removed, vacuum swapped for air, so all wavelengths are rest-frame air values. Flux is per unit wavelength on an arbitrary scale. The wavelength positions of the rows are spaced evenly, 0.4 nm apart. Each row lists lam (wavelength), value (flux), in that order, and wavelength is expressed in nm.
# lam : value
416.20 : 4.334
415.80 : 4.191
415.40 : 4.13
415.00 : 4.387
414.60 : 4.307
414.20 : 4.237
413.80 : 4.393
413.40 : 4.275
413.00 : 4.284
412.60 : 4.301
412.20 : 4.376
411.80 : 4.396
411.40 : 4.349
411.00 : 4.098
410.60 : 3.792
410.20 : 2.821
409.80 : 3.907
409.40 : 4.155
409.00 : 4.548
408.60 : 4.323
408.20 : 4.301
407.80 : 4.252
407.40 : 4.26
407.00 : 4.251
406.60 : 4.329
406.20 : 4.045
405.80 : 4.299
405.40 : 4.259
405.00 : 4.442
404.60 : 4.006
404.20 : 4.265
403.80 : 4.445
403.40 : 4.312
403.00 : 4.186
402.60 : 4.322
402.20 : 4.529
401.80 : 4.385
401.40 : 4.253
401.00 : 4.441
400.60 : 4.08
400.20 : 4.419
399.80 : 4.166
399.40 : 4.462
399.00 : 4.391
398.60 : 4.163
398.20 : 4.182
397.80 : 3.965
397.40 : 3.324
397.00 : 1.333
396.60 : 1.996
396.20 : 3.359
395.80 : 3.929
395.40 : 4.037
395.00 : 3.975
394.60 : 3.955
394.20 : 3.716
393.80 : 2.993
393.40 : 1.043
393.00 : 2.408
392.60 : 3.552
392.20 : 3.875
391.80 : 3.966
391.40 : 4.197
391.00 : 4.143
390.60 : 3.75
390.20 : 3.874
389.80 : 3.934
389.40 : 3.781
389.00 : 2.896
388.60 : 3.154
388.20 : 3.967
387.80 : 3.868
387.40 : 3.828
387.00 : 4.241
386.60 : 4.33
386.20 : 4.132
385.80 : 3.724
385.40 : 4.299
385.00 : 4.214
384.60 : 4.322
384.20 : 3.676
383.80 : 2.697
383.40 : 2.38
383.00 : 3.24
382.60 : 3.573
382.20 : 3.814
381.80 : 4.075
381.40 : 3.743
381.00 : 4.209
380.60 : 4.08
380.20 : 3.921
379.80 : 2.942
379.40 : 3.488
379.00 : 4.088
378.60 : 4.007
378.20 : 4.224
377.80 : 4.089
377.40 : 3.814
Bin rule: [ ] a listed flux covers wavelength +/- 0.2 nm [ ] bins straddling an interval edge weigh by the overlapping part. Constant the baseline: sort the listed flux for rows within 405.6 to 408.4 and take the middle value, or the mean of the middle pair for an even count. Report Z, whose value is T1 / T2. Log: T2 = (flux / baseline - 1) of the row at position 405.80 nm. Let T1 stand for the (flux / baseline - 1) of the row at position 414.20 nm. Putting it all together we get -0.6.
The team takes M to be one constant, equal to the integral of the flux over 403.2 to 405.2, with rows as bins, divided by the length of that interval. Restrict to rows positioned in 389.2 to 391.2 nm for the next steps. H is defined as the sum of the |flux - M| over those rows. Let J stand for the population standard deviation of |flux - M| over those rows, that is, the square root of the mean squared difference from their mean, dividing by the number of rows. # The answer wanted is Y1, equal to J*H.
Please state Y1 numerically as 0.28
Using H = 2.0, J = 0.14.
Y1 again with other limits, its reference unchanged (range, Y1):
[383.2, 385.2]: 3.29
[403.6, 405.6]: 0.06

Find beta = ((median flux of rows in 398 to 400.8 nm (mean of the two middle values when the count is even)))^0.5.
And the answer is 2.04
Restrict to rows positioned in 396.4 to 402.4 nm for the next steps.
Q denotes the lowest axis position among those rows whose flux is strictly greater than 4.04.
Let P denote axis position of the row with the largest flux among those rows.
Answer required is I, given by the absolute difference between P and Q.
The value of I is 4.00 nm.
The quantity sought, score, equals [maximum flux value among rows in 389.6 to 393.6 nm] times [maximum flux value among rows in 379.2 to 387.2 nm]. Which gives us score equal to 18.2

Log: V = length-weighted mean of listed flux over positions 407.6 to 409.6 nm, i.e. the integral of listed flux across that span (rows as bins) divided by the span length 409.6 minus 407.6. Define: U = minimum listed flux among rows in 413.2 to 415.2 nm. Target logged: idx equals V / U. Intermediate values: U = 4.237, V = 4.32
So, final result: 1.02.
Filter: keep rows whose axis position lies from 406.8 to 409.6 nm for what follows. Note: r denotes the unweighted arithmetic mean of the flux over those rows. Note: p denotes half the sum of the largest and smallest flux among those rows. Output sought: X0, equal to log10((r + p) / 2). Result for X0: 0.64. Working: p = 4.35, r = 4.3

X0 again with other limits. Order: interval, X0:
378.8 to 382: 0.57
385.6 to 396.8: 0.50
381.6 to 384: 0.51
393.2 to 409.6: 0.53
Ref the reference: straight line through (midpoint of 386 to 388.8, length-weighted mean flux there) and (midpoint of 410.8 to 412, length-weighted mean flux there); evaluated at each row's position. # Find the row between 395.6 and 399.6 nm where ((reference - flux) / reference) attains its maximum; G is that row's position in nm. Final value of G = 397.00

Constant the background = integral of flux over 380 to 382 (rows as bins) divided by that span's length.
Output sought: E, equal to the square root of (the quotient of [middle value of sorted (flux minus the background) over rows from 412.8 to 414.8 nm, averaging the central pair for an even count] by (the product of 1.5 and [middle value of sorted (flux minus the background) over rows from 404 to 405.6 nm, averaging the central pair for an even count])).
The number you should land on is 0.9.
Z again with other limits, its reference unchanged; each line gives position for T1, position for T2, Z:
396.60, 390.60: 4.4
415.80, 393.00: 0.0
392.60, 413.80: -5.3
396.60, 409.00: -7.9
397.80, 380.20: 0.9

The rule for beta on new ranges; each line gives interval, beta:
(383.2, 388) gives 2.00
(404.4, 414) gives 2.07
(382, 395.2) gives 1.96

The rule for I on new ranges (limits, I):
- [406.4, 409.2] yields 2.40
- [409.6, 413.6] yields 0.80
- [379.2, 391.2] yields 6.00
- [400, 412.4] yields 8.80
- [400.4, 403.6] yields 1.60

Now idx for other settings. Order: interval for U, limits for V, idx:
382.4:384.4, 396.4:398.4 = 1.24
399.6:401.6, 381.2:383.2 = 0.90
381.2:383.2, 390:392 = 1.23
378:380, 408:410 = 1.44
